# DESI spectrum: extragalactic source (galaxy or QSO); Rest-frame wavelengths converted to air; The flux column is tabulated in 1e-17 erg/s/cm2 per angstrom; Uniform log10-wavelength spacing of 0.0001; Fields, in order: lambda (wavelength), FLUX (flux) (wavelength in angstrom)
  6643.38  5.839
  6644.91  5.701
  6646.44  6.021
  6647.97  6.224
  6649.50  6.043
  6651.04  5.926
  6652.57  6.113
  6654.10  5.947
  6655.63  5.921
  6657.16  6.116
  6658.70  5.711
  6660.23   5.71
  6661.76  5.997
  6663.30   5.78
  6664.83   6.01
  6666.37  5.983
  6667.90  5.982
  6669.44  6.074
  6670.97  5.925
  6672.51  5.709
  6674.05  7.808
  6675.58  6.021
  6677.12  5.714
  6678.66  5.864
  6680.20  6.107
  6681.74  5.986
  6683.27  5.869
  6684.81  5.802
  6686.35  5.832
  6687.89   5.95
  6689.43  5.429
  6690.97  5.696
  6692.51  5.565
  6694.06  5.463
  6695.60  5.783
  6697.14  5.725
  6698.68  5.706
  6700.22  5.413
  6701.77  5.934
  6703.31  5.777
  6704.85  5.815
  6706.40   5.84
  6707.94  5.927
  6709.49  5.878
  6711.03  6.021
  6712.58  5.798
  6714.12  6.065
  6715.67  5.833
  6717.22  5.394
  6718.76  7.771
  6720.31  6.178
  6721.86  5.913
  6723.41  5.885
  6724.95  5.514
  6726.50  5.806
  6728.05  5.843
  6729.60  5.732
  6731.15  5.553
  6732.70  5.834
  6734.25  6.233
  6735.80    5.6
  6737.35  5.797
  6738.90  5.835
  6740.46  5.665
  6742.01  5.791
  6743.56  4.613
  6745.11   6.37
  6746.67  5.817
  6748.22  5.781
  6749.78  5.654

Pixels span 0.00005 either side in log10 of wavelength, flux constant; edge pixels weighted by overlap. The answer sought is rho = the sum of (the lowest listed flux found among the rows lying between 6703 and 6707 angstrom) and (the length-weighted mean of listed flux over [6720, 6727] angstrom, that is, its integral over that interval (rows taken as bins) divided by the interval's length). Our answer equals 11.6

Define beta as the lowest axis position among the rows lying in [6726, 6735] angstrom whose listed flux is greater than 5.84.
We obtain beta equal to 6728.05 angstrom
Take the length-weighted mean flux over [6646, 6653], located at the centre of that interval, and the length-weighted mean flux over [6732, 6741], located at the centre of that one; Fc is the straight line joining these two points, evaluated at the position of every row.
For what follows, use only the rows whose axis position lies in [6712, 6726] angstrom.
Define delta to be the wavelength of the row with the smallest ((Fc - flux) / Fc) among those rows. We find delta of 6718.76 angstrom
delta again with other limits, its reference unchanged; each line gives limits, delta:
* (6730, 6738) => 6734.25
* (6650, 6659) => 6657.16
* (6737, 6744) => 6738.90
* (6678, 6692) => 6680.20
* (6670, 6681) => 6674.05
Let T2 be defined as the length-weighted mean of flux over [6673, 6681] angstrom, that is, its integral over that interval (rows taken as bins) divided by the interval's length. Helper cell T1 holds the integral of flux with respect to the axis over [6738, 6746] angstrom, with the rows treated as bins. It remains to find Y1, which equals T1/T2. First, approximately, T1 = 45.2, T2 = 6.28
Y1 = 7.21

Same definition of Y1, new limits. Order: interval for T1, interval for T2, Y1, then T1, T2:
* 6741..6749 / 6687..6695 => 8.07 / 45.4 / 5.62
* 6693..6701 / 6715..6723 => 7.23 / 44.9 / 6.20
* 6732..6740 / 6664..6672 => 7.82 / 46.8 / 5.99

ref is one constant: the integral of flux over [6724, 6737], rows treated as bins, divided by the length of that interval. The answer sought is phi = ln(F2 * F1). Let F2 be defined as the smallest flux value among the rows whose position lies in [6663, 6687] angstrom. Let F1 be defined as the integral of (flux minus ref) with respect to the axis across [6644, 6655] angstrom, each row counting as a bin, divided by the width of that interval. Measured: 0.24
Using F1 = 0.22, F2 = 5.709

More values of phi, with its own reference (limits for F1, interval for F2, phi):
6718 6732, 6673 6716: 0.30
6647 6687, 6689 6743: 0.24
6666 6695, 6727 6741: -0.10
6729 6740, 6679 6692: -2.02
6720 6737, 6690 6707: -1.40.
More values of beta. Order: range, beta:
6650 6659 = 6651.04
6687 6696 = 6687.89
